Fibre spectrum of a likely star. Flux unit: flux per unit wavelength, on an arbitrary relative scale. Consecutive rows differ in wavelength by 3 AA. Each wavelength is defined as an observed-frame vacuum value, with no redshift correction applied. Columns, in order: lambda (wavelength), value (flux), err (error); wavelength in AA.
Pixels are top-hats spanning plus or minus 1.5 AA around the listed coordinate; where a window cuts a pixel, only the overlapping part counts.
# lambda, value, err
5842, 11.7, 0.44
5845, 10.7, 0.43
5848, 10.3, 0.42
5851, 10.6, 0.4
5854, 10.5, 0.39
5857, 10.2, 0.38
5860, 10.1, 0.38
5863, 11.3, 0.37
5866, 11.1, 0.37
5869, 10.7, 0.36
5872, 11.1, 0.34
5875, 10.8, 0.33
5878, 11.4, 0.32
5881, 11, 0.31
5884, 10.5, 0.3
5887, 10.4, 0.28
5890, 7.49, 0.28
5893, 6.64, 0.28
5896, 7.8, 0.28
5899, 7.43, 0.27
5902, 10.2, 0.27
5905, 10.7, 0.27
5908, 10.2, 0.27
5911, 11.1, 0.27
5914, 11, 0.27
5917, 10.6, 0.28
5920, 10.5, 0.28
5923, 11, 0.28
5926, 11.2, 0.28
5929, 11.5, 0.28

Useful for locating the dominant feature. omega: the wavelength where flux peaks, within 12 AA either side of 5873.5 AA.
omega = 5878 AA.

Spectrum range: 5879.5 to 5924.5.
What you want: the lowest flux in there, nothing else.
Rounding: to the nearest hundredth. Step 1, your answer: 6.64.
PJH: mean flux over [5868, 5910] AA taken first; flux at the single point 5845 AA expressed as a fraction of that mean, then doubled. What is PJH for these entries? 2.20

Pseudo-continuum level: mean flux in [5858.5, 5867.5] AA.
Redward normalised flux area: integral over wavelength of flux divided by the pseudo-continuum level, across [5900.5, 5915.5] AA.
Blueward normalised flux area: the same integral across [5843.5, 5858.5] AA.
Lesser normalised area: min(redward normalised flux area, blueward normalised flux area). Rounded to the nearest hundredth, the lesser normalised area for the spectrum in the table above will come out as 14.48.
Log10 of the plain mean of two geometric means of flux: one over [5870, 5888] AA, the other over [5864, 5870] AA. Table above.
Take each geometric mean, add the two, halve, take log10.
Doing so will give 1.04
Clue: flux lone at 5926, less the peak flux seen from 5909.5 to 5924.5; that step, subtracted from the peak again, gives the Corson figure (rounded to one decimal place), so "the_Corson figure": 11.0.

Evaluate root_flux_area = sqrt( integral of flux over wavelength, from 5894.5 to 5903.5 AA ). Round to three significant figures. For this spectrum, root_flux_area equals 8.73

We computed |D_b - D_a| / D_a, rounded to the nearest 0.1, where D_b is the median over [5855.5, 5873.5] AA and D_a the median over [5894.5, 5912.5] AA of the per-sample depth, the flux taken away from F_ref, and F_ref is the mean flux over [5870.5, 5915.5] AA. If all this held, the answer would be -2.0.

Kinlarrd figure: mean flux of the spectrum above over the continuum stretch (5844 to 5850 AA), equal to 10.5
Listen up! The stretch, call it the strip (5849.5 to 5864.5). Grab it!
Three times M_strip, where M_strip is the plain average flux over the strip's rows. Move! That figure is 31.6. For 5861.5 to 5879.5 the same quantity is 33.2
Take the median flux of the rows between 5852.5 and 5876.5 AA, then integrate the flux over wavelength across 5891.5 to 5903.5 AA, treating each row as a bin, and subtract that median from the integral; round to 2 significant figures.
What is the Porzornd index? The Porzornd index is 85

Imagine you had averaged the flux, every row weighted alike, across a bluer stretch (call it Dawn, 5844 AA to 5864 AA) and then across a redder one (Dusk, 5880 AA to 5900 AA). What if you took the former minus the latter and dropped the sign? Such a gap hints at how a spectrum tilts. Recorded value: 1.8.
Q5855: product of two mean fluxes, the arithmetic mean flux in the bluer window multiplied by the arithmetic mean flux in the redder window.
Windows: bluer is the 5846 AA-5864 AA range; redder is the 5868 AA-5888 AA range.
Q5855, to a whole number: 114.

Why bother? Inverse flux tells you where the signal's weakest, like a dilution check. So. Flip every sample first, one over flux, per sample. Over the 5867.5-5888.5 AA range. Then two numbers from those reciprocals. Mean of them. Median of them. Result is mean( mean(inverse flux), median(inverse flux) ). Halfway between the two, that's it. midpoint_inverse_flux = 0.092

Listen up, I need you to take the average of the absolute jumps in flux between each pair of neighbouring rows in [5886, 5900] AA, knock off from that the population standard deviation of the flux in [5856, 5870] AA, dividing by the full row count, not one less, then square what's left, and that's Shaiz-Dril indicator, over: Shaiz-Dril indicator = 0.72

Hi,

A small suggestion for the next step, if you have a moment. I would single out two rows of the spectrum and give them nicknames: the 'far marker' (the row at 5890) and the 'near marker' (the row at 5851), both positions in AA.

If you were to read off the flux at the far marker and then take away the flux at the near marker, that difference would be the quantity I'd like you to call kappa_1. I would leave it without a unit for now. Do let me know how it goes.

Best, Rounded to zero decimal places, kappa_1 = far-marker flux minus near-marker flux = -3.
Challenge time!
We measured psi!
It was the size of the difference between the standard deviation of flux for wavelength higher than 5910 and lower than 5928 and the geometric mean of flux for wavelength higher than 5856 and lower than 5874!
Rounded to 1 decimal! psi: 10.5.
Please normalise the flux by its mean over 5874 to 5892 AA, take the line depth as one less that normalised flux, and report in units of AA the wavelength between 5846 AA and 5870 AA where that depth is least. 5863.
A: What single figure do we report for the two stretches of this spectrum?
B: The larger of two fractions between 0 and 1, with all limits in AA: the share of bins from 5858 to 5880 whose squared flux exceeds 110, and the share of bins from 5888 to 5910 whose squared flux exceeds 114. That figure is 0.86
